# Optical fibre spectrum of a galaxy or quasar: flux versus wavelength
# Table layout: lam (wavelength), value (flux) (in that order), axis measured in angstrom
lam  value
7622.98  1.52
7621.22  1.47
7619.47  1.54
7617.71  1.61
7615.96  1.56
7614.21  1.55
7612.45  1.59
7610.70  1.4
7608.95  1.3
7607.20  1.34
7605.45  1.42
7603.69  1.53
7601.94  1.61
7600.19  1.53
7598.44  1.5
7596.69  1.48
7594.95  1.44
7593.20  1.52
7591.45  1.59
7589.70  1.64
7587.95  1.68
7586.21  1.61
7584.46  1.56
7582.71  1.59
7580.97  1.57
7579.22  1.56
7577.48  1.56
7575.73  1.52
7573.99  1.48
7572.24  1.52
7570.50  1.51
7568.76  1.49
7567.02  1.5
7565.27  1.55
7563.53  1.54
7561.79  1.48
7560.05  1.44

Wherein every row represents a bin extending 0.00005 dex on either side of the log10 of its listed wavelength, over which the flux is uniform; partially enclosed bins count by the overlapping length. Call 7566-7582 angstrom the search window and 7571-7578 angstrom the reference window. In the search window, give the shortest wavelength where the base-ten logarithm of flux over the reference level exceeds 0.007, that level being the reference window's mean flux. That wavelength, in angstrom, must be 7577.48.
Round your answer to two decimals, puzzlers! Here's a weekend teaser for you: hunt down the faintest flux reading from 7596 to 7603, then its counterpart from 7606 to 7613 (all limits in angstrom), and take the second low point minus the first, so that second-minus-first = -0.18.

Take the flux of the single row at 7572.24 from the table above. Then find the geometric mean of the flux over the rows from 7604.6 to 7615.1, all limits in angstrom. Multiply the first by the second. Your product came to 2.17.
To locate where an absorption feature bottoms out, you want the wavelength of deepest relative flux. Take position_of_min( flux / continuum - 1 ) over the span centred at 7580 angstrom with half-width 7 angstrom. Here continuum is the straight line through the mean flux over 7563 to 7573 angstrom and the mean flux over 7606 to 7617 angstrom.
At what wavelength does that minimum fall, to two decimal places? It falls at 7573.99 angstrom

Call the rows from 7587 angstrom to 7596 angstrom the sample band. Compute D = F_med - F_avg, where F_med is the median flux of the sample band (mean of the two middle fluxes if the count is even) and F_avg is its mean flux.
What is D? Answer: 0.016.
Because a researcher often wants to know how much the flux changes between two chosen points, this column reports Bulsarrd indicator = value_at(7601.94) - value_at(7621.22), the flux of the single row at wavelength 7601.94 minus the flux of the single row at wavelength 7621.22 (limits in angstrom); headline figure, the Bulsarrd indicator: 0.14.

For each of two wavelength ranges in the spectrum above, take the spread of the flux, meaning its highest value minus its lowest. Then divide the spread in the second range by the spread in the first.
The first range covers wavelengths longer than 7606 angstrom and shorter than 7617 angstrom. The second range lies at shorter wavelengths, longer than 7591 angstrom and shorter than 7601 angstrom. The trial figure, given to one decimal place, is 0.5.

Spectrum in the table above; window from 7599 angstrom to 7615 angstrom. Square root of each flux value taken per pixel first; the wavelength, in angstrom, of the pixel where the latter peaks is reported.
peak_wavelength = 7601.94 angstrom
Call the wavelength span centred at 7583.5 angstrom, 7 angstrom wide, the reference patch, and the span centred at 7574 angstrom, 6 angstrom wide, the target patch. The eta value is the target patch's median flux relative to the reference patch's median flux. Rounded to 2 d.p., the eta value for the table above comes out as 0.96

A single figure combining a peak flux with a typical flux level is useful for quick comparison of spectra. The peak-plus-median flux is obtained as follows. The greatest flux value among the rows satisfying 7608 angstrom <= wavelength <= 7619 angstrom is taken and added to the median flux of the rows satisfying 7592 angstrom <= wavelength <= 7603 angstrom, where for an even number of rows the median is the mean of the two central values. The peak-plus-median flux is 3.12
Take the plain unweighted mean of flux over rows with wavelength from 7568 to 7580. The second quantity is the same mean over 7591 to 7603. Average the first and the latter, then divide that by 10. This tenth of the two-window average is 0.152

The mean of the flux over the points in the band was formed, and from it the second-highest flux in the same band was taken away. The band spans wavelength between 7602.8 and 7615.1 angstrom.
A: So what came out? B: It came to -0.10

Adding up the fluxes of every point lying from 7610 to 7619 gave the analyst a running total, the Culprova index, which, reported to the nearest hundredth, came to 7.71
